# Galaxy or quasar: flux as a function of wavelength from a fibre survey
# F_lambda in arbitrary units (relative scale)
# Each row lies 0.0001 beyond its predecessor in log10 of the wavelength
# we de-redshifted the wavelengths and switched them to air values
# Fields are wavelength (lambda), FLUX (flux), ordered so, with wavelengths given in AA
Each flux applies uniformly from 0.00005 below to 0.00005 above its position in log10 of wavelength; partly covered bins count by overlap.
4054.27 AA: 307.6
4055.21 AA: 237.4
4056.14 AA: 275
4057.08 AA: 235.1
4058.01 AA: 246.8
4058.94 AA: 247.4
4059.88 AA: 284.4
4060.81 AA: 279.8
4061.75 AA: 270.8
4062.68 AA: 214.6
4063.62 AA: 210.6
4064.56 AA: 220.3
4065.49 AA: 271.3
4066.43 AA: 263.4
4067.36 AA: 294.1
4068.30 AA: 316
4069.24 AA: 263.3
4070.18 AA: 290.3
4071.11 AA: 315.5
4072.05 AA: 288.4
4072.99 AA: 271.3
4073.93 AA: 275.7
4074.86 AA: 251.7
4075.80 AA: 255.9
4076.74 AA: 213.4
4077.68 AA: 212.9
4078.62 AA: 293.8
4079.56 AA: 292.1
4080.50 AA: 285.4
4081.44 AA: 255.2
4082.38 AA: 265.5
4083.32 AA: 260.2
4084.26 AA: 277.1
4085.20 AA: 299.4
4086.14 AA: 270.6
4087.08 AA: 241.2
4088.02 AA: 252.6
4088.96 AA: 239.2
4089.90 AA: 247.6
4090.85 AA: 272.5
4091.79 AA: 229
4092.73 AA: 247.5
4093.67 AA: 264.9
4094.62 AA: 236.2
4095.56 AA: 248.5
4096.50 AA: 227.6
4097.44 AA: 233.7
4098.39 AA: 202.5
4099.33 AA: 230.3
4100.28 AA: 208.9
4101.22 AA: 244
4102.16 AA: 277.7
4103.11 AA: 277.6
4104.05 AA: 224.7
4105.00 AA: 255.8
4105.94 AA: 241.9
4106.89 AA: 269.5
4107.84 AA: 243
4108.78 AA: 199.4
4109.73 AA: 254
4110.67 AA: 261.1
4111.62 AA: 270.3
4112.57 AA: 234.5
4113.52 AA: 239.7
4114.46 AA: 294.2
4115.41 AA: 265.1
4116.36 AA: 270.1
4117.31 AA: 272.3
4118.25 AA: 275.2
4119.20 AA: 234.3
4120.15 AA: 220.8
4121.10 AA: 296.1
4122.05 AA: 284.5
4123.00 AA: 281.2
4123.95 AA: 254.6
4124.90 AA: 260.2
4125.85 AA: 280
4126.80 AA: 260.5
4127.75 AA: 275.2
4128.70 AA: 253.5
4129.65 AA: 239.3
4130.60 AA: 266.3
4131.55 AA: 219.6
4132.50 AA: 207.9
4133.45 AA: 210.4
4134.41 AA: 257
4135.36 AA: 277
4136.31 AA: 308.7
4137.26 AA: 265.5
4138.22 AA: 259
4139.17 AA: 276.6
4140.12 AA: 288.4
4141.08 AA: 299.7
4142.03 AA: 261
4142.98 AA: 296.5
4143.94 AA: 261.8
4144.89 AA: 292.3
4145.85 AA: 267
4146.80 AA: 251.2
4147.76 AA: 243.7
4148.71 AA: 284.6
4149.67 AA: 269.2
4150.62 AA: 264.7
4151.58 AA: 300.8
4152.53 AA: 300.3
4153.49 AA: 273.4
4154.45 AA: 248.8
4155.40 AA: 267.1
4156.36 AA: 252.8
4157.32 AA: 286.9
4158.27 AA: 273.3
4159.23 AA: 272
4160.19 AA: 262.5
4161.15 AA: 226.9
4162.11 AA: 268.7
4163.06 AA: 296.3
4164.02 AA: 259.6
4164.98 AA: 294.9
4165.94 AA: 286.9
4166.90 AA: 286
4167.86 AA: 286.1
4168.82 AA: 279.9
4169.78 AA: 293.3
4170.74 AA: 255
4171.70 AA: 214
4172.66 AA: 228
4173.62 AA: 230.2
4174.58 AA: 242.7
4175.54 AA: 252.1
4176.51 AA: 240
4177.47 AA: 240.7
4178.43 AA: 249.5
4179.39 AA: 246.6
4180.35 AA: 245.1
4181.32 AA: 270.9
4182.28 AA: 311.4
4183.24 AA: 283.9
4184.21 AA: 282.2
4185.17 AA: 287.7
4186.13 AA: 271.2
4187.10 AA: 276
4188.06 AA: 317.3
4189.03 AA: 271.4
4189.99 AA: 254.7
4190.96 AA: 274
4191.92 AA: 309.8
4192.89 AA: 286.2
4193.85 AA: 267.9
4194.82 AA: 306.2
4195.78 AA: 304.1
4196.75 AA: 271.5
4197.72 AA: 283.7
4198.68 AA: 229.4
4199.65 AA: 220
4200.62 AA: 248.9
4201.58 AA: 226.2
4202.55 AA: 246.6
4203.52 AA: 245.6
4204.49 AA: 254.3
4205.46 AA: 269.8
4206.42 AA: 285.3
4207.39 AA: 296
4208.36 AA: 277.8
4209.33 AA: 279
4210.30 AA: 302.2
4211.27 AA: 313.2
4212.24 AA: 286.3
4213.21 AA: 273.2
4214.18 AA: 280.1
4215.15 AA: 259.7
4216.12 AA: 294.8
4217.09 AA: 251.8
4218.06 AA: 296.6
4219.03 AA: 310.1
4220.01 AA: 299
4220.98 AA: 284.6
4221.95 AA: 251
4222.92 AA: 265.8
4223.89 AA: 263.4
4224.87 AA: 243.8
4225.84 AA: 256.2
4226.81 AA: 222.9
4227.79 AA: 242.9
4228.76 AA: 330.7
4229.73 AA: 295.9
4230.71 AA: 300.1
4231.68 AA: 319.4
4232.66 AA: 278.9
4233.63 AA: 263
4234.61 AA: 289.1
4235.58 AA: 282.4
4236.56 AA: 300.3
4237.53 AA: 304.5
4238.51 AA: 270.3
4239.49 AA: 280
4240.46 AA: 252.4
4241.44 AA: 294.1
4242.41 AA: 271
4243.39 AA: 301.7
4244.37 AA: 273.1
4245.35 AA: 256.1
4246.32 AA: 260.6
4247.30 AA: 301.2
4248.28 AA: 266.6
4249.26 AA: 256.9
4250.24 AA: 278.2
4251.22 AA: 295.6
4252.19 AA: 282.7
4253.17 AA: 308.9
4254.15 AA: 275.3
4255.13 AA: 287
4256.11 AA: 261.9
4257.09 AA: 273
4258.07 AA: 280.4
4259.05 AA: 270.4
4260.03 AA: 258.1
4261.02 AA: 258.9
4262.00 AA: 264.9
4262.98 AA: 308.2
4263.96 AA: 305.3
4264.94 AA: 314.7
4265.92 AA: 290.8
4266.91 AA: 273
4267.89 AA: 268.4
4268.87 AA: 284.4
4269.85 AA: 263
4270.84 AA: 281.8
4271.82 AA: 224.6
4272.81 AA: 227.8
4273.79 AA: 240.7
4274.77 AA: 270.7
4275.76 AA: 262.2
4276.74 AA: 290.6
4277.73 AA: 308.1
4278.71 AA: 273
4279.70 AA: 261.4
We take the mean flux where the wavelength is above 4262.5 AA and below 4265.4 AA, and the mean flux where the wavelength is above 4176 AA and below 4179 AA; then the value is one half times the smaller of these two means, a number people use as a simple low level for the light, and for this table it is 122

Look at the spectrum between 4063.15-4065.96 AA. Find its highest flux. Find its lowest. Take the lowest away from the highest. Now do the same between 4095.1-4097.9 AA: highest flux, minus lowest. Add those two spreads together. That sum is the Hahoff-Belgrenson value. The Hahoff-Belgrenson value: 82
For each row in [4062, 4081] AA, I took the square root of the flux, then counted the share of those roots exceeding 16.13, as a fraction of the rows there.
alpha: 0.65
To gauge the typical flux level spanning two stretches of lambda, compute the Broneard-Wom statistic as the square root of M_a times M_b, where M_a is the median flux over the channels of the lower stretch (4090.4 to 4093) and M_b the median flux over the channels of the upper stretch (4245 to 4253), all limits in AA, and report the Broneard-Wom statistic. 260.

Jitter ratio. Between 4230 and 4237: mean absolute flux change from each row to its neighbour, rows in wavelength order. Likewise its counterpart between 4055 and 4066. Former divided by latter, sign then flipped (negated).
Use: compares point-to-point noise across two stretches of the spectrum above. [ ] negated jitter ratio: -0.89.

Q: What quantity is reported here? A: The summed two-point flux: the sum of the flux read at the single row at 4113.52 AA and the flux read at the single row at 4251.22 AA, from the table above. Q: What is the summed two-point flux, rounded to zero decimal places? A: 535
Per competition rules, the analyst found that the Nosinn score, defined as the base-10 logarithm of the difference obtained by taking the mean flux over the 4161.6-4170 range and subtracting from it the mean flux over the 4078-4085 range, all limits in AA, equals 0.90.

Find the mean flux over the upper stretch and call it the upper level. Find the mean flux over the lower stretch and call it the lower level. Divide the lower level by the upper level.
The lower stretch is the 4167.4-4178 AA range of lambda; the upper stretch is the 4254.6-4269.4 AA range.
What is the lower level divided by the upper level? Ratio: 0.90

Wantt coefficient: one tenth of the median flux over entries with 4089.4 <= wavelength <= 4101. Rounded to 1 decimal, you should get 23.5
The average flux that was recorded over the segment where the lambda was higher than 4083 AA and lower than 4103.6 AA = 249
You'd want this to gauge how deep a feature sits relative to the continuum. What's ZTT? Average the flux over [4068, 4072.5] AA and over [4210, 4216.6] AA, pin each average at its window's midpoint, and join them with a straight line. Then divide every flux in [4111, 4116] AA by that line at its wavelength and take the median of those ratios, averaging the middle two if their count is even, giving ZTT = 0.91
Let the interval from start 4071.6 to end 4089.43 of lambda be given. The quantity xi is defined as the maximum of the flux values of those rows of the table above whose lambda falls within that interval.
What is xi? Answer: 299.4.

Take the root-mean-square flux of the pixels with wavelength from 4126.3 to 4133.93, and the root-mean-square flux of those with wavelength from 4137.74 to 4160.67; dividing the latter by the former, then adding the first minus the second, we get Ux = -30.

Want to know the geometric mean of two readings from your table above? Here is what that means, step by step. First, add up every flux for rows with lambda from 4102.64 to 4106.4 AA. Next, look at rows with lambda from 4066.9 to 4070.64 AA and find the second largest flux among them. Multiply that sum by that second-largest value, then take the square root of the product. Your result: 542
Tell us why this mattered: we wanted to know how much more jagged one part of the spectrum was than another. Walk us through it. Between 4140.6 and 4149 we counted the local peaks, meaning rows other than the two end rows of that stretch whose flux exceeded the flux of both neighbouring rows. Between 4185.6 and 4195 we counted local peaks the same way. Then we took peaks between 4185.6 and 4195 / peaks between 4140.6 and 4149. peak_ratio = 1.0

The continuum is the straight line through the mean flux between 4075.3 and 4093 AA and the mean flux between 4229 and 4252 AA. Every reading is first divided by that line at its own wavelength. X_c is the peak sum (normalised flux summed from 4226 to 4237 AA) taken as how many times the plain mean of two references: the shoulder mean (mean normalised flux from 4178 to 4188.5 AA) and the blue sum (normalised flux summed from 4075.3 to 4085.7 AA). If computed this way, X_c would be 1.81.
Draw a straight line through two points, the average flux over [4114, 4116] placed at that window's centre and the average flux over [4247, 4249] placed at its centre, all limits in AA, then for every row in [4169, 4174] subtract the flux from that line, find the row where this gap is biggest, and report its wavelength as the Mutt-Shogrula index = 4171.70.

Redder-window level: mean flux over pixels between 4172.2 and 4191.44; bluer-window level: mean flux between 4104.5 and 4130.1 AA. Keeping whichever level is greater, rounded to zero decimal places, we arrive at 264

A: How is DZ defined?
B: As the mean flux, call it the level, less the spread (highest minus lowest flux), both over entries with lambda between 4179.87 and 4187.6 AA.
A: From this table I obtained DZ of 212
